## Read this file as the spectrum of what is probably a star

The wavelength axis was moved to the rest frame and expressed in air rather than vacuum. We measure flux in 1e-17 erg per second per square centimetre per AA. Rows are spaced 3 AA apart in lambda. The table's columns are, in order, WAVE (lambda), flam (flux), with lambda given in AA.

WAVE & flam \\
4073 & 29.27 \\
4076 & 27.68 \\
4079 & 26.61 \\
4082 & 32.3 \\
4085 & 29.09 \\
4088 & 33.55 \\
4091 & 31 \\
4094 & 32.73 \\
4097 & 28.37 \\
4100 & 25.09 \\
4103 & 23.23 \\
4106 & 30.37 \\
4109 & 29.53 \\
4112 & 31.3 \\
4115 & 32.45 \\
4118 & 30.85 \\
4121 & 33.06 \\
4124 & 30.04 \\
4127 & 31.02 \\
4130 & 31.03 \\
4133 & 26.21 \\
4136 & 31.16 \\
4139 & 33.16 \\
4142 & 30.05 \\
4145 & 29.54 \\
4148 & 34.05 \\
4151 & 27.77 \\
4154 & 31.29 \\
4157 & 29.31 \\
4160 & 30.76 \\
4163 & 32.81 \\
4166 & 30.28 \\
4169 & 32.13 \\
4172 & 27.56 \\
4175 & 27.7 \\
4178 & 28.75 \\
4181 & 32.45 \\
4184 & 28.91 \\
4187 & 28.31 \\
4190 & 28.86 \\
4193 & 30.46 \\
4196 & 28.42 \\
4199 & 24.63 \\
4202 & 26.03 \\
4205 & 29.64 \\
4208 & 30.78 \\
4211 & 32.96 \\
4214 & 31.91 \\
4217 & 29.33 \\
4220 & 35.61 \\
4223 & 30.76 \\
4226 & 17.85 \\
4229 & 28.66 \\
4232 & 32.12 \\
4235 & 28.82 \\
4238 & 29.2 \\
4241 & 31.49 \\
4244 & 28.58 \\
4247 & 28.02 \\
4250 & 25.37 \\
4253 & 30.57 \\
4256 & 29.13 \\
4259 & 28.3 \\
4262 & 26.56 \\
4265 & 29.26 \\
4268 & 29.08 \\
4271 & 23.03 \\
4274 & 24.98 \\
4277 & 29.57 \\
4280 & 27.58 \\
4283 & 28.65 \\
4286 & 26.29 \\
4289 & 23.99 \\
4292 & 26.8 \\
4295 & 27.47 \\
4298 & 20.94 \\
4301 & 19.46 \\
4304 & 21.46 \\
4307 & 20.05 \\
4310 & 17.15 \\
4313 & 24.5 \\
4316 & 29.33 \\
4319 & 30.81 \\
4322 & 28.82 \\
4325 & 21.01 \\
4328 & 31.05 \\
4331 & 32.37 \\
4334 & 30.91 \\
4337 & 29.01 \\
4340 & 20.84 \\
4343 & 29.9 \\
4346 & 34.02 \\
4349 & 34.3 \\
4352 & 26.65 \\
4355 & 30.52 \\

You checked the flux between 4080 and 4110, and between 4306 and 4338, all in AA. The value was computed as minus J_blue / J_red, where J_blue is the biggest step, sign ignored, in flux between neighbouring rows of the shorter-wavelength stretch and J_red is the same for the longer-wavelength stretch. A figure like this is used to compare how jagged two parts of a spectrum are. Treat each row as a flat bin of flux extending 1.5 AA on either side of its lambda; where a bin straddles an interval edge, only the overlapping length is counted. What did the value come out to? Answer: -0.71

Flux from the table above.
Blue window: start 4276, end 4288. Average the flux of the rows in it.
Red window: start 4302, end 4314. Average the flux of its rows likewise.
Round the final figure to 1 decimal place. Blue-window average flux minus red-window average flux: 7.2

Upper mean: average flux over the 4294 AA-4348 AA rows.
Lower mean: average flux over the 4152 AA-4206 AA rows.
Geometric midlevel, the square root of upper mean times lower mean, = 27.7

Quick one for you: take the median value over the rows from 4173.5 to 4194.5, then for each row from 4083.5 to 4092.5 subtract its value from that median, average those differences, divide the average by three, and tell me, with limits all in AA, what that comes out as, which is -0.8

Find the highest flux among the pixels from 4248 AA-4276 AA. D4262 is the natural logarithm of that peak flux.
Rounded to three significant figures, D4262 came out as 3.42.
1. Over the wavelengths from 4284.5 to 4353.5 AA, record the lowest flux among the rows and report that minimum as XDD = 17.15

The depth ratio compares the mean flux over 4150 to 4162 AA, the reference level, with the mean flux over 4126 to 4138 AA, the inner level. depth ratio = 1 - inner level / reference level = 0.00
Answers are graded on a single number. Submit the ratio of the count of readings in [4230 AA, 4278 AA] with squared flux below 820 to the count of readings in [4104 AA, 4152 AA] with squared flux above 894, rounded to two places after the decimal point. 0.58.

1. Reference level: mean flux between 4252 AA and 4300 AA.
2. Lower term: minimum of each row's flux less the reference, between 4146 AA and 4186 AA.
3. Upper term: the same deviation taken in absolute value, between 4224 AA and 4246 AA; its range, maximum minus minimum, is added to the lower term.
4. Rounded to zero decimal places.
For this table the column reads 8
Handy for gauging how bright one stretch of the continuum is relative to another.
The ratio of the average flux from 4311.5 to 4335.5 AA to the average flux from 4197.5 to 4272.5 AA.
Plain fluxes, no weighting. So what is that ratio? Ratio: 0.996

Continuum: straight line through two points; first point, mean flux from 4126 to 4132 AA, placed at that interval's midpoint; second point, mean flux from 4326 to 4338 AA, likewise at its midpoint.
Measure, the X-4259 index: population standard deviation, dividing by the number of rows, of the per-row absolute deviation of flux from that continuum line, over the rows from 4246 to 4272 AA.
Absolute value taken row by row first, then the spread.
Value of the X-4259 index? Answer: 2.2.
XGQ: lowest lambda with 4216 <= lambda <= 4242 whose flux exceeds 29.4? 4220 AA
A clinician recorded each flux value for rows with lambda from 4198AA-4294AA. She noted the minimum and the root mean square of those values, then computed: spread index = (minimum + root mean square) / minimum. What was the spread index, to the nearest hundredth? 2.60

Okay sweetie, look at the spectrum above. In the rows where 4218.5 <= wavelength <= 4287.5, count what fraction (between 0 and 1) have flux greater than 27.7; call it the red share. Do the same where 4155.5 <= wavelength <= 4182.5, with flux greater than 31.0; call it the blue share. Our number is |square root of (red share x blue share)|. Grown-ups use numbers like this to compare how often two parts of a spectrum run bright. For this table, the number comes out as 0.48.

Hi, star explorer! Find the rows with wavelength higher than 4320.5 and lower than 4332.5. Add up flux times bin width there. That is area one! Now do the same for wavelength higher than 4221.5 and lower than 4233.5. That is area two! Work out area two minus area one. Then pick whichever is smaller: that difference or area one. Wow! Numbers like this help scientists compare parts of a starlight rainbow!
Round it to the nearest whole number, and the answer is -12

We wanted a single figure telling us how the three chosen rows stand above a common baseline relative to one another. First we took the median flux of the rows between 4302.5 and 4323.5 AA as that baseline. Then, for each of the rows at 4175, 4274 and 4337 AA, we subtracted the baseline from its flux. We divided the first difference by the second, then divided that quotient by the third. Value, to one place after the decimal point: 1.5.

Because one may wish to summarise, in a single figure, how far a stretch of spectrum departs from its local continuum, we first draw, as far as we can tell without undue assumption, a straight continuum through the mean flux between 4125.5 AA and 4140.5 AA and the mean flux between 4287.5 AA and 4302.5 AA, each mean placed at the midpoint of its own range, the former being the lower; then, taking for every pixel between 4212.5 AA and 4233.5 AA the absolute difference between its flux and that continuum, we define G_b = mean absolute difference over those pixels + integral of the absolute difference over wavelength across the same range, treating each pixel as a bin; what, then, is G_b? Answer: 115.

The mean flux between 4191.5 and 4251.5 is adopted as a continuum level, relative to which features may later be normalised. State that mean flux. 29.0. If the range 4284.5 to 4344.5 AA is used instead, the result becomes 25.6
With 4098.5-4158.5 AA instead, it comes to 30.0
